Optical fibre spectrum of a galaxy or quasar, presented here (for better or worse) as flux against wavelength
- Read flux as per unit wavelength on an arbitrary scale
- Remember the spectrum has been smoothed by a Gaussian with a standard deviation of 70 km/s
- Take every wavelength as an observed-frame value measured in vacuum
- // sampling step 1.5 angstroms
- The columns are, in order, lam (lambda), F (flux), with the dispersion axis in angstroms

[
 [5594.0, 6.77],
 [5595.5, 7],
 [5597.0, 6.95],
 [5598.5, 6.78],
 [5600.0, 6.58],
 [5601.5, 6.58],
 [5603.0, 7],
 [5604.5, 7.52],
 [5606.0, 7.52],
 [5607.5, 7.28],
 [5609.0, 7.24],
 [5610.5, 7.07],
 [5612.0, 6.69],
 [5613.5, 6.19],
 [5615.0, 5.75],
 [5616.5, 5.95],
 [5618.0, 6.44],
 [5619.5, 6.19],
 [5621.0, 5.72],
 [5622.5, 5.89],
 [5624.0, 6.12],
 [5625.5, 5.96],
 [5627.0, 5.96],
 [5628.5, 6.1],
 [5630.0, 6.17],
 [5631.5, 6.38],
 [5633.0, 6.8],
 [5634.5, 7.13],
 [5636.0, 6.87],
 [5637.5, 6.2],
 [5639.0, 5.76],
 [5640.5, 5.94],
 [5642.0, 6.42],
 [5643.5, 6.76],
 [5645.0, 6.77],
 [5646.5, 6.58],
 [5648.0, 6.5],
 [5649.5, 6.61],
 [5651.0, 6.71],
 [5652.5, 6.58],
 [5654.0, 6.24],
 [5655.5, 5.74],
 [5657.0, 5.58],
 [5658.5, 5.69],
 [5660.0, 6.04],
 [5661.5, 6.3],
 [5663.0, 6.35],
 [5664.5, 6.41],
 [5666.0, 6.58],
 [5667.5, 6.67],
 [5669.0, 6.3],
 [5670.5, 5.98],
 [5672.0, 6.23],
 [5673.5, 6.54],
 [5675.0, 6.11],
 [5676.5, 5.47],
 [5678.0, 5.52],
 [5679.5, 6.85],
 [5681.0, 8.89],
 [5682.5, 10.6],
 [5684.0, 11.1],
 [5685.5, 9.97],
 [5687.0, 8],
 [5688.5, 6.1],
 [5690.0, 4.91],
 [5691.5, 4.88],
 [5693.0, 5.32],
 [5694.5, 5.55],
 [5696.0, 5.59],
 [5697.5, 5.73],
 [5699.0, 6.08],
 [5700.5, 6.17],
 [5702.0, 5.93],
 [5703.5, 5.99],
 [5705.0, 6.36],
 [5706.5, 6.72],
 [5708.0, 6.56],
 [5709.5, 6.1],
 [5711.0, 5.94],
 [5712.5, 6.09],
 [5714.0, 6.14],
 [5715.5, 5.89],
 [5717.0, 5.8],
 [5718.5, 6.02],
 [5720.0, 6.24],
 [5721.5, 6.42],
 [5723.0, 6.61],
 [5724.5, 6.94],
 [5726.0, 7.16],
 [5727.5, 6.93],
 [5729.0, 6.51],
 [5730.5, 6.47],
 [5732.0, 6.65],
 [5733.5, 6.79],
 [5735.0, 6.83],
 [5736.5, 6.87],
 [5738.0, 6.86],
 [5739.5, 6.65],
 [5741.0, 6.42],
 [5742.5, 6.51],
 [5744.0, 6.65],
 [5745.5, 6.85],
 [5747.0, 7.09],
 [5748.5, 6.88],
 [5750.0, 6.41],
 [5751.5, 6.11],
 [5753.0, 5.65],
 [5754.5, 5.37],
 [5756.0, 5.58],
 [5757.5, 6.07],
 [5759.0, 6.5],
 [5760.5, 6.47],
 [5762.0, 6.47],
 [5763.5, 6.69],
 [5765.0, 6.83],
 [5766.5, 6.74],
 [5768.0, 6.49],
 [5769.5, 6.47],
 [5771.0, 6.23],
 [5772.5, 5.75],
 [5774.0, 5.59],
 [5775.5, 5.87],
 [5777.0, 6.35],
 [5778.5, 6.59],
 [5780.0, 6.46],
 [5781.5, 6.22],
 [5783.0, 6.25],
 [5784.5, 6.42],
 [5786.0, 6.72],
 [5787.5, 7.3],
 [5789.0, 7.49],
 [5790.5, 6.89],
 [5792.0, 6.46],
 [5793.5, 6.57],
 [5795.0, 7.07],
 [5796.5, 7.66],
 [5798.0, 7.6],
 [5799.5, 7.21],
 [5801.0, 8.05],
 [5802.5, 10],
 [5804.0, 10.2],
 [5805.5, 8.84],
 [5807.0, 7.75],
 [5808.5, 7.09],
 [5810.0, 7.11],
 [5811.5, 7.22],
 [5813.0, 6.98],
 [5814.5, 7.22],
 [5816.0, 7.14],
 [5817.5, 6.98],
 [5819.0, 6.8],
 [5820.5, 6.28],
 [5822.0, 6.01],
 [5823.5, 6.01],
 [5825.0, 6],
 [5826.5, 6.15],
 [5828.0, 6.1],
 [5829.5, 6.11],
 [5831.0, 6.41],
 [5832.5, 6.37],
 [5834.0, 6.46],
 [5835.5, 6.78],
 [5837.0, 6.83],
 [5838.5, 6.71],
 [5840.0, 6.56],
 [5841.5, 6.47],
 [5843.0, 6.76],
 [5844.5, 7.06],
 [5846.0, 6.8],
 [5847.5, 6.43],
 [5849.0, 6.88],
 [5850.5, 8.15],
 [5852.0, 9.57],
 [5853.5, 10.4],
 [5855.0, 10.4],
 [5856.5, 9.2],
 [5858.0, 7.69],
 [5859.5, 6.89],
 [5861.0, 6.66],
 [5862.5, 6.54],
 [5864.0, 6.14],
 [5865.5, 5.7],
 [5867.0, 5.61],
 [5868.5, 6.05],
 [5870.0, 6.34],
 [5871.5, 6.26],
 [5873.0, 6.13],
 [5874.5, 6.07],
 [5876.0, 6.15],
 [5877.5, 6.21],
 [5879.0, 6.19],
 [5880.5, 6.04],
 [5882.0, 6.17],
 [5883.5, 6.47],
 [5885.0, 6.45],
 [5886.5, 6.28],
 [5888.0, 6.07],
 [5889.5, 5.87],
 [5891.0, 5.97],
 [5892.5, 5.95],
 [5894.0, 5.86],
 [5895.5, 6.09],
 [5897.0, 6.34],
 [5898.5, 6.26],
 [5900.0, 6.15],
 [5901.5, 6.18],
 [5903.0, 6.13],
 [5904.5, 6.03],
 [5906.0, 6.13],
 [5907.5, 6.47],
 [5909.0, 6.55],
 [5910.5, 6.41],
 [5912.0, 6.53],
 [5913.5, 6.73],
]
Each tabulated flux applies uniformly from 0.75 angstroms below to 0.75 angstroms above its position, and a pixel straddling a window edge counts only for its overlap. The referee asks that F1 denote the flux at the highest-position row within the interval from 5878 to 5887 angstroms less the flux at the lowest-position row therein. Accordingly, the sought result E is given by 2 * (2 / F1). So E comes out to 44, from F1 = 0.1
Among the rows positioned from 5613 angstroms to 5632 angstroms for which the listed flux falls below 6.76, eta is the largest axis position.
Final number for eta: 5631.5 angstroms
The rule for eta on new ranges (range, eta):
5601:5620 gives 5619.5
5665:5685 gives 5678.0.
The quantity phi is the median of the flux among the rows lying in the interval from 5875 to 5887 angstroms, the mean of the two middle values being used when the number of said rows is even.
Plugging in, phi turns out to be 6.20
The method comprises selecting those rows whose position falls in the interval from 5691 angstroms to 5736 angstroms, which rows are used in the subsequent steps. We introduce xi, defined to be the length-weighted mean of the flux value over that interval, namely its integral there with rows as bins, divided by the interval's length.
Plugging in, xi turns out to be 6.2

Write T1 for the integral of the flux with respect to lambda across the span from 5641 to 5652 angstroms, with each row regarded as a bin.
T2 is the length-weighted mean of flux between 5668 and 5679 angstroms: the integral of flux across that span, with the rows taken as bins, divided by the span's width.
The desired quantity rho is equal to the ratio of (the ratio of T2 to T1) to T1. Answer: 0.0011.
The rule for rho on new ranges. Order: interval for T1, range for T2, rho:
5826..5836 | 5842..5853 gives 0.0019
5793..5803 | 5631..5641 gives 0.0011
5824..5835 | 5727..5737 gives 0.0014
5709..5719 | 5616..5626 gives 0.0017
